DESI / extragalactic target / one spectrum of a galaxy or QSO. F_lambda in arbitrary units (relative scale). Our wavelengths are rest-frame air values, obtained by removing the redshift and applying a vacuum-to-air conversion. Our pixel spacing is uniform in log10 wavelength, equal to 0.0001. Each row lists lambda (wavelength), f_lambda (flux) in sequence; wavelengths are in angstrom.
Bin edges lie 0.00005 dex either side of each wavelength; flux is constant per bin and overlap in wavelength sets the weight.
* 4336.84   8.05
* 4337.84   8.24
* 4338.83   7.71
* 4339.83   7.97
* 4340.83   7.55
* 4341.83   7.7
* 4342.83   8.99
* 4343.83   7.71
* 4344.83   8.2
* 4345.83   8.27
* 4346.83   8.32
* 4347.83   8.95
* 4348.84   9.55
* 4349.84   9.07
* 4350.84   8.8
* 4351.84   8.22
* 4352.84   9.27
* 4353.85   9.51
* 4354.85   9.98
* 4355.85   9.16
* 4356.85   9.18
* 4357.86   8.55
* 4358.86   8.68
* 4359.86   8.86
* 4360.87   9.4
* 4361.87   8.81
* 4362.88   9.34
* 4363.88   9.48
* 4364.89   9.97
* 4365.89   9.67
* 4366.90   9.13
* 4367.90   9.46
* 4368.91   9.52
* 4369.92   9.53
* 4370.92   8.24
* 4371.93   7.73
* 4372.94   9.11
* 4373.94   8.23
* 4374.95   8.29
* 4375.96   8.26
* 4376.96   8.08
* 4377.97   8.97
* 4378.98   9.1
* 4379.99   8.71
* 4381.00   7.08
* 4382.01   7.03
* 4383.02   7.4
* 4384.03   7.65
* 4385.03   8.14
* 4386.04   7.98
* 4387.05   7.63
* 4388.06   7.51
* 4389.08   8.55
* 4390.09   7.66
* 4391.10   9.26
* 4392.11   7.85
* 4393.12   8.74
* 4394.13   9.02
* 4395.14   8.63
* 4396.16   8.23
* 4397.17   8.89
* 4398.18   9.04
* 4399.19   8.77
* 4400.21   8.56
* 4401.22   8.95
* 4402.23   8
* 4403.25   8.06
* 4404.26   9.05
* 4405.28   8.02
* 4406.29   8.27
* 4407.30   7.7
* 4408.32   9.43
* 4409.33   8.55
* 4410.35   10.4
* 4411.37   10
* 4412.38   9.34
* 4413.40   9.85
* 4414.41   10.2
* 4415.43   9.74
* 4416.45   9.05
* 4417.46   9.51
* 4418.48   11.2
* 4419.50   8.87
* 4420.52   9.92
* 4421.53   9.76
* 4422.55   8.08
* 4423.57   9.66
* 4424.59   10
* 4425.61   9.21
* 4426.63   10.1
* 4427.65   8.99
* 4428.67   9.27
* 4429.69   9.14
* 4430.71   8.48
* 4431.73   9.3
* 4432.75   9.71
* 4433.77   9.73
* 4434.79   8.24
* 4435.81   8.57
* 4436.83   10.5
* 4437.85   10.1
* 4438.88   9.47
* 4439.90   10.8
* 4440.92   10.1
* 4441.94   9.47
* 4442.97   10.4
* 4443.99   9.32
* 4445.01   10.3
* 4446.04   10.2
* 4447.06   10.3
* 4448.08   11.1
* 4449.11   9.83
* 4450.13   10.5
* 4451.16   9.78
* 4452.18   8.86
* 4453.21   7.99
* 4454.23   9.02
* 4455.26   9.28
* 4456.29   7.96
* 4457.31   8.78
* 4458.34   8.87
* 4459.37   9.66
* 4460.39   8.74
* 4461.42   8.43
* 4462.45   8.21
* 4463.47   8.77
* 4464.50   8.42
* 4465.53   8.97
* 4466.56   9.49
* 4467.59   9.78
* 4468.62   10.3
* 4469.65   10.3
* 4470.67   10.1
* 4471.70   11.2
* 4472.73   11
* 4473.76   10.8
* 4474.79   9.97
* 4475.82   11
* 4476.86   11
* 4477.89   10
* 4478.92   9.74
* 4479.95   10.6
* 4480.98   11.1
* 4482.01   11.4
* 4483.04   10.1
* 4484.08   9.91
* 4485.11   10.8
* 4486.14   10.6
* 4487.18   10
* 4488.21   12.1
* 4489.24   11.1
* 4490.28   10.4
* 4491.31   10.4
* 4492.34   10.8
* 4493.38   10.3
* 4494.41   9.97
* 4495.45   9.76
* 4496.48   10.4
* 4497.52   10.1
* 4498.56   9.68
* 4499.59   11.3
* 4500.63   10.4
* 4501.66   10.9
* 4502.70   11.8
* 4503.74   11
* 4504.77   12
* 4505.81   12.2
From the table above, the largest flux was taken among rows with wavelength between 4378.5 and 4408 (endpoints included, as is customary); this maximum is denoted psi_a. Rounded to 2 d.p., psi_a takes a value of 9.26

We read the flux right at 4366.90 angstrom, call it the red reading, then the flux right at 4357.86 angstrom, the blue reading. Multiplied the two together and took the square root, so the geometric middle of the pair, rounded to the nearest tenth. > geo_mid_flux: 8.8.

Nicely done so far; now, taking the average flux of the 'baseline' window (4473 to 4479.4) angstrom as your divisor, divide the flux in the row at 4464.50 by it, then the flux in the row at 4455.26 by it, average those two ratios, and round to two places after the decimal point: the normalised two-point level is 0.85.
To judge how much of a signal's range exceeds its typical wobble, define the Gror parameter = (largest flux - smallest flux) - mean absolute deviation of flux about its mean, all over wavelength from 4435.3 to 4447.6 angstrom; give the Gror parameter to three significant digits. 1.73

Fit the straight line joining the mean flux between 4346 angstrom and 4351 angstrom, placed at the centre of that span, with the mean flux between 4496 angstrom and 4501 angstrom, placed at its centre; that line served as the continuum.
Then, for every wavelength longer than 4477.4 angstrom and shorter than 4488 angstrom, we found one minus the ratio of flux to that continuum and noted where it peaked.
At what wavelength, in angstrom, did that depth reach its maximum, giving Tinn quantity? 4478.92 angstrom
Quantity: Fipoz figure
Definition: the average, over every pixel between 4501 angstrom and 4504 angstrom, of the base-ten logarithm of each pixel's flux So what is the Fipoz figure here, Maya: 1.05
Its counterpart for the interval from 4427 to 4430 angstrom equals 0.96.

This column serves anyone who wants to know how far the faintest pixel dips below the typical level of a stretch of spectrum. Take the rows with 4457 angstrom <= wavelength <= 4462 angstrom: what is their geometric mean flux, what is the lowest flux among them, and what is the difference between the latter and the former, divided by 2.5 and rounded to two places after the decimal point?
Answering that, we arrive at -0.18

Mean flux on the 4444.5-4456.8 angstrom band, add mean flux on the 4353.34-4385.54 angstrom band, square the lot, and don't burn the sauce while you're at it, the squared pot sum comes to 337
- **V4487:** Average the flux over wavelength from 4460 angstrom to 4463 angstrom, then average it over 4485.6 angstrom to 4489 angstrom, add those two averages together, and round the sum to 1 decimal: 19.4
